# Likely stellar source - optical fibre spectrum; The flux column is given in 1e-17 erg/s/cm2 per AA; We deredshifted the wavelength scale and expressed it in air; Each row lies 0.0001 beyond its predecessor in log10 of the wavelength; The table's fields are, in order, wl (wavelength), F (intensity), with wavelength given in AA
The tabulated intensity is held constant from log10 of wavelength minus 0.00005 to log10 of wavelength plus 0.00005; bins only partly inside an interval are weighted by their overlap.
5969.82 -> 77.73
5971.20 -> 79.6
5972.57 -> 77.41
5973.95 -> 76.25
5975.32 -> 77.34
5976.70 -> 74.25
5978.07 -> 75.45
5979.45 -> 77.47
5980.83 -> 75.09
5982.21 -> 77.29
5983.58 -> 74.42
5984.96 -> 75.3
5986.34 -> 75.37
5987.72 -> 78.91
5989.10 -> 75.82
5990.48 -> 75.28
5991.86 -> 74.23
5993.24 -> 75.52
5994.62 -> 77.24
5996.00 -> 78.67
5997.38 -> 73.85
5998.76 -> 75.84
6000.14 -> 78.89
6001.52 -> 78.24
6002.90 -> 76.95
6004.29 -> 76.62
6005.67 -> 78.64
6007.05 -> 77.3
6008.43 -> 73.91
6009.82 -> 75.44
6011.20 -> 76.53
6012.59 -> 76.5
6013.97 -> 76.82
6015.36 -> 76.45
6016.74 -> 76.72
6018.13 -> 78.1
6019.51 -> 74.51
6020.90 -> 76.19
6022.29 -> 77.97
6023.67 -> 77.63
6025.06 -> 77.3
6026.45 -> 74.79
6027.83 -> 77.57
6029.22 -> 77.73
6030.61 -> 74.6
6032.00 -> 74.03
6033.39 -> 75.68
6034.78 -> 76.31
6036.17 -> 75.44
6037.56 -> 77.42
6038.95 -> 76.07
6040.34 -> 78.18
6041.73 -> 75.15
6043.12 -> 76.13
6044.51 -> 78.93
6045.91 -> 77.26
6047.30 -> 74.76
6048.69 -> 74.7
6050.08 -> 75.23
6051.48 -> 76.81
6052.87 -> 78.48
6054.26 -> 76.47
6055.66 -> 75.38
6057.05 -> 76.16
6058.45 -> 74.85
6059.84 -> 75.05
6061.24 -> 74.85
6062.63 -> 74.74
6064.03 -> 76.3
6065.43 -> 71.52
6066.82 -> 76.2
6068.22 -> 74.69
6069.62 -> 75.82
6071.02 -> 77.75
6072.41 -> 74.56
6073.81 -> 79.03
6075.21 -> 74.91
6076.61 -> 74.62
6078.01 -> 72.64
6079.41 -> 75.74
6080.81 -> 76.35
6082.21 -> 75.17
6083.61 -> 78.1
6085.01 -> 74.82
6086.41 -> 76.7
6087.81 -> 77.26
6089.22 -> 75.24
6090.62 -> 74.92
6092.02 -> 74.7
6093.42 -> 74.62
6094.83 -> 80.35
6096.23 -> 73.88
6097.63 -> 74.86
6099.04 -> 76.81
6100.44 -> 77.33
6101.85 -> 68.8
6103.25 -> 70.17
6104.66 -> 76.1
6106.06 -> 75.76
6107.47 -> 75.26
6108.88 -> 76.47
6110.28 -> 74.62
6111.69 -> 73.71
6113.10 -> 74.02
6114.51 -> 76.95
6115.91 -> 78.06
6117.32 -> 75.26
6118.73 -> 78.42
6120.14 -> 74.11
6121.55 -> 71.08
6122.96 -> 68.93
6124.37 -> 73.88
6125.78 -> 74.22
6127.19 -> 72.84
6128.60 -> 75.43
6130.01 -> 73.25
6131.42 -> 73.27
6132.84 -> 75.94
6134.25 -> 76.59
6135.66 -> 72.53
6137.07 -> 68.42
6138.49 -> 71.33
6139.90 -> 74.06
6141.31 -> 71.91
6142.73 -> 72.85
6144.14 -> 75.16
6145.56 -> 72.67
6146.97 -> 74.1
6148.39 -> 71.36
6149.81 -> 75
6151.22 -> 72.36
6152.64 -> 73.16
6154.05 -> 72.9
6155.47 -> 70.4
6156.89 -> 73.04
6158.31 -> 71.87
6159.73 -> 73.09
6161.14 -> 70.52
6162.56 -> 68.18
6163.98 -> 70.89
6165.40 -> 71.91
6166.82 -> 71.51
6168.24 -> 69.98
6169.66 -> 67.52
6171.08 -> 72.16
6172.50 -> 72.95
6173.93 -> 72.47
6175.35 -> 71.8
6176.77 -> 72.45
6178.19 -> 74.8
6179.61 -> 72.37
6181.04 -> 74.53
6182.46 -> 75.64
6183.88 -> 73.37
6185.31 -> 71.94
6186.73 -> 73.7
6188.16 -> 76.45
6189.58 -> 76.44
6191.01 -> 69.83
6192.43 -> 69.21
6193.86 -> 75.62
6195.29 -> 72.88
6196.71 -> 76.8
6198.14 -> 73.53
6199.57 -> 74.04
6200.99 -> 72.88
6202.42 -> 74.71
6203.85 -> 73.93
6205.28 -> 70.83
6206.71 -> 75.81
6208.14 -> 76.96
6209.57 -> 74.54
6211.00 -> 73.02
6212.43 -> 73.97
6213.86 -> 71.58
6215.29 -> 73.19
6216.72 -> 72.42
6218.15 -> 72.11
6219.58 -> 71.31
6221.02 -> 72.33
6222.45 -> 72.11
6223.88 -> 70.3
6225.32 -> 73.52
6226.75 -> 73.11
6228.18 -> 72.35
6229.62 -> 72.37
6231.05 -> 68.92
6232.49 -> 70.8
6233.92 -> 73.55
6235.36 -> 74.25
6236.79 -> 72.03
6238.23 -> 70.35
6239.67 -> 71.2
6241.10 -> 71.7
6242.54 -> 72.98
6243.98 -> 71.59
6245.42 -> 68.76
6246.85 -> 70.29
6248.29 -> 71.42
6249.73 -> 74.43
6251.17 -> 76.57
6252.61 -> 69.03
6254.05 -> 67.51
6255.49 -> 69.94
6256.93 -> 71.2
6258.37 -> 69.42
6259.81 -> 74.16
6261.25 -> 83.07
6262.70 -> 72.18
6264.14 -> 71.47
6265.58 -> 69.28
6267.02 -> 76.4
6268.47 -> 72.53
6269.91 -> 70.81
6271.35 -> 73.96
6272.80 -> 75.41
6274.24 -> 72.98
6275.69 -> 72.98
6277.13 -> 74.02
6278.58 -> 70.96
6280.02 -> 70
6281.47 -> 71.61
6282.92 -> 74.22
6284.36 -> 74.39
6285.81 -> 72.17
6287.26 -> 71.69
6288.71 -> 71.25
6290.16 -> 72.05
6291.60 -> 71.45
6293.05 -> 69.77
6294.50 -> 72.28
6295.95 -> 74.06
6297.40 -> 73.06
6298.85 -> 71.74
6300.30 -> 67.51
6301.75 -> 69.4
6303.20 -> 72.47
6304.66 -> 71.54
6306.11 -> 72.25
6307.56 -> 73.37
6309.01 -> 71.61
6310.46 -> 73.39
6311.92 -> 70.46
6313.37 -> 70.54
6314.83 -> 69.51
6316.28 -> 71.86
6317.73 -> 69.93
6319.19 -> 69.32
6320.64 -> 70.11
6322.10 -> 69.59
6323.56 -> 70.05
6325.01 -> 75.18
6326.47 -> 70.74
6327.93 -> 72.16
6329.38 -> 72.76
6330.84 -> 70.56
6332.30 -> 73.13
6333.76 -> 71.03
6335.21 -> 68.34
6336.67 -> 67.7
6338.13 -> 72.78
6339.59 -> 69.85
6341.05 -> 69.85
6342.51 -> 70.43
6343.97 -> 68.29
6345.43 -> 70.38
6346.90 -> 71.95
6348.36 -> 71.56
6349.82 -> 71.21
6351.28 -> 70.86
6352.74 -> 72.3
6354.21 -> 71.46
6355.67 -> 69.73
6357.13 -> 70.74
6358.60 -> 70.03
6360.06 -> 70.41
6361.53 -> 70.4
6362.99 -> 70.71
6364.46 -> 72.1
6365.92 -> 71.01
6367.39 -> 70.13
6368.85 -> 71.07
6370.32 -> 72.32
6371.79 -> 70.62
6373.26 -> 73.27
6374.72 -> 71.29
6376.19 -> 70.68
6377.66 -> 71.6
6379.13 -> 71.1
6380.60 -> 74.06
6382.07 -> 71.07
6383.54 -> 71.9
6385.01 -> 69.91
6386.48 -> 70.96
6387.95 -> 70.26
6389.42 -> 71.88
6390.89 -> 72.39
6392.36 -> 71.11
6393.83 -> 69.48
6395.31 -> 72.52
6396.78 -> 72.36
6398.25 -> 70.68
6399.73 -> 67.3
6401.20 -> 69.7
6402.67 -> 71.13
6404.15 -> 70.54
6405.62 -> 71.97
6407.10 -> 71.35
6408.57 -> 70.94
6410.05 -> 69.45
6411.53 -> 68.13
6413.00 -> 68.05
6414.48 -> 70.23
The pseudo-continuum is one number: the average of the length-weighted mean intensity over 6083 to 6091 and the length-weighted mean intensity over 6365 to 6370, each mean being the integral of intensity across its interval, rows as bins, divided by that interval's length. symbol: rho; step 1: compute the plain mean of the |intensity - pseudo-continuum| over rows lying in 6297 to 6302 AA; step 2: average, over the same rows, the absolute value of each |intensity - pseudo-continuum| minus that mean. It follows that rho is 2.0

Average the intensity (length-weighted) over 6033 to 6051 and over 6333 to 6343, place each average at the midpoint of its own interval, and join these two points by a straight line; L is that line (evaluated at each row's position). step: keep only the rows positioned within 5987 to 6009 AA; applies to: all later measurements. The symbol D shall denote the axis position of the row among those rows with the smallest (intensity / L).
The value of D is 5997.38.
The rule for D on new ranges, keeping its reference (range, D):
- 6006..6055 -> 6008.43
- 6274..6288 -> 6280.02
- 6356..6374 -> 6358.60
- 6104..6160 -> 6137.07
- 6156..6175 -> 6169.66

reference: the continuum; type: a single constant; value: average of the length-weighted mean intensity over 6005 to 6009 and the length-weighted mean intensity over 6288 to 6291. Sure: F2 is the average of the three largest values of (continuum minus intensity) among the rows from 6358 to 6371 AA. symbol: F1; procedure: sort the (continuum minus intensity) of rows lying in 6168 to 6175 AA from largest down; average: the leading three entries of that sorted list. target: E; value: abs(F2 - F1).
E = 0.3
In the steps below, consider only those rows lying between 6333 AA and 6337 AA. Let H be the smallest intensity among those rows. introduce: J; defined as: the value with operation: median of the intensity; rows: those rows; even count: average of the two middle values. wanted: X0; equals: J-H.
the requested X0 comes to 0.6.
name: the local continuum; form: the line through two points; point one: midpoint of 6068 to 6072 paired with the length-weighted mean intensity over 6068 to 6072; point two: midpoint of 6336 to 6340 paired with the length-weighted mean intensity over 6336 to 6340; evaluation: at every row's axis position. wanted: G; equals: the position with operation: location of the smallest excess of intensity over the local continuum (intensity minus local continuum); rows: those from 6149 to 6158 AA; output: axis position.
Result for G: 6155.47 AA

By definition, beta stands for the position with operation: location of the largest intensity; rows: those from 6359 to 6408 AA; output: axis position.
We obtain 6380.60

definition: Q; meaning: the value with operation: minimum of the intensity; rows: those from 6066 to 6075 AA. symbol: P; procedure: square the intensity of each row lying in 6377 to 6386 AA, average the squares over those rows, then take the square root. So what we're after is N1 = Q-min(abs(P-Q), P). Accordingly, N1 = 71.6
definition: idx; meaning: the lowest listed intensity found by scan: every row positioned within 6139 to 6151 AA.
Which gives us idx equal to 71.36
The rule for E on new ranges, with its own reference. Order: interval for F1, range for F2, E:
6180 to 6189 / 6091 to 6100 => 1.4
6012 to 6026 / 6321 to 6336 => 6.4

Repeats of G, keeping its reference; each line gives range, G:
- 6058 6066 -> 6065.43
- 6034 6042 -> 6041.73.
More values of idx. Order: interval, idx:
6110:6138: 68.42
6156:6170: 67.52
